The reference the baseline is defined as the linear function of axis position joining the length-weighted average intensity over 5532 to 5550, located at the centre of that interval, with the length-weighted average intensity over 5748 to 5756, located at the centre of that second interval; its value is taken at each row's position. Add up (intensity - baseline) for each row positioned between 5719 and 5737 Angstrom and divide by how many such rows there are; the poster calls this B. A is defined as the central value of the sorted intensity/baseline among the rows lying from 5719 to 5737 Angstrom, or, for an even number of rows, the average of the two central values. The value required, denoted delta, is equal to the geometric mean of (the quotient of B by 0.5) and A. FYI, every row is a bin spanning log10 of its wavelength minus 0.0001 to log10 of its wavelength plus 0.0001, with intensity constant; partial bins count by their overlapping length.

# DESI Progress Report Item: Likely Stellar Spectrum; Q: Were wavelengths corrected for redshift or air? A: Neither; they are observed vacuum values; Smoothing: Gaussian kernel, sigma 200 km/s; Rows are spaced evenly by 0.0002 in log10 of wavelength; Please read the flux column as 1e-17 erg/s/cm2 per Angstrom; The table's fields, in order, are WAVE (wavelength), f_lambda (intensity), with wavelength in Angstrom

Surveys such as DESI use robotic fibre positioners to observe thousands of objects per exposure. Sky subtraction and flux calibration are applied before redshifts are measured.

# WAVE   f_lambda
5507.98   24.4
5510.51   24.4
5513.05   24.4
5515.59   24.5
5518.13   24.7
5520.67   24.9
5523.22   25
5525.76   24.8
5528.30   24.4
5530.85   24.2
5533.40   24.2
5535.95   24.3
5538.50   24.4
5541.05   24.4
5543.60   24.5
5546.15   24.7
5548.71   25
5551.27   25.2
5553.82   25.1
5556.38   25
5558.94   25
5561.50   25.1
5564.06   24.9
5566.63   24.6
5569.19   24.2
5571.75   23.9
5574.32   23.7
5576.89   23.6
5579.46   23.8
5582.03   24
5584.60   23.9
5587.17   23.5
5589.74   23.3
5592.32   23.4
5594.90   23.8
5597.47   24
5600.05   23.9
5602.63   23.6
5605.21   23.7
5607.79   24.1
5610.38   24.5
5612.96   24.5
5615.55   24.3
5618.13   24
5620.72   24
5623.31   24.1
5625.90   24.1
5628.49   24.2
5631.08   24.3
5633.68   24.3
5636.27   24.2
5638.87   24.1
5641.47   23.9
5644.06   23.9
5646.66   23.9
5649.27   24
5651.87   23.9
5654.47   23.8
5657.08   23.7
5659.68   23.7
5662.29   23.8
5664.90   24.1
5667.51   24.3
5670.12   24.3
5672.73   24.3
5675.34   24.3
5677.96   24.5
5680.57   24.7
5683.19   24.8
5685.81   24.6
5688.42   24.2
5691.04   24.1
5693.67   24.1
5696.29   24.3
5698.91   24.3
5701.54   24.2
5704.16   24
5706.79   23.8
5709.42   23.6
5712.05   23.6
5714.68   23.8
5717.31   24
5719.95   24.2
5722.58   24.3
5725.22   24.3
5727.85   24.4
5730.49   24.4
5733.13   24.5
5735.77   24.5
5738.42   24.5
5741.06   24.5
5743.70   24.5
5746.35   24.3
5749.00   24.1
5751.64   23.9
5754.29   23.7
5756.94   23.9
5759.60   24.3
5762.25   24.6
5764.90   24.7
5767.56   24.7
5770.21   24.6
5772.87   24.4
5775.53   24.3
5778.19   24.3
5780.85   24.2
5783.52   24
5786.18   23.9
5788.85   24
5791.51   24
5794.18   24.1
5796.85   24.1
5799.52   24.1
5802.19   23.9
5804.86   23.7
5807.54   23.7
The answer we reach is 0.9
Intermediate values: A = 1.02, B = 0.39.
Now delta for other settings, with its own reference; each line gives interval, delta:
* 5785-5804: 0.7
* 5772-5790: 0.8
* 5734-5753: 0.9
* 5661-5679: 0.4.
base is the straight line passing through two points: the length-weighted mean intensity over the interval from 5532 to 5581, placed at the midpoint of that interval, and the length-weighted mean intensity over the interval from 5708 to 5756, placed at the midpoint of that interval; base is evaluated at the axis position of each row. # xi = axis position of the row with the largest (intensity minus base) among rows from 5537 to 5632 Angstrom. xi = 5551.27 Angstrom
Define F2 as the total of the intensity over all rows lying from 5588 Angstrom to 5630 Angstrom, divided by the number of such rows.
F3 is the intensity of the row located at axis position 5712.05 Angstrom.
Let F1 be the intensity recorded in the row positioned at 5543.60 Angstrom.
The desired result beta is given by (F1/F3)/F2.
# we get 0.0433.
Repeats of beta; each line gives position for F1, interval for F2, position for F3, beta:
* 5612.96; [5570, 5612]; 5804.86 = 0.0434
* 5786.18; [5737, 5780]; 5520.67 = 0.0394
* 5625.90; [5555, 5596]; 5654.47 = 0.0420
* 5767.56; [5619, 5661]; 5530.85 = 0.0425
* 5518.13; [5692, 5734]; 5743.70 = 0.0418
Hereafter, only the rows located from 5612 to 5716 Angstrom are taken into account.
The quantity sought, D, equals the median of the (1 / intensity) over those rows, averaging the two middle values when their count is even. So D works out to 0.0415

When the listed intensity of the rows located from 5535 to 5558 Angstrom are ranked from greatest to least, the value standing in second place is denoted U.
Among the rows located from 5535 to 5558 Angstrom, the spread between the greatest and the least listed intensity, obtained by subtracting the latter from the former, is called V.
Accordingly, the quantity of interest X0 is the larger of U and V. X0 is 25.10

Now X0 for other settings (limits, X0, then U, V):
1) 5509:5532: 24.90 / 24.9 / 0.80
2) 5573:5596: 23.90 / 23.9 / 0.70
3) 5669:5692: 24.70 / 24.7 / 0.70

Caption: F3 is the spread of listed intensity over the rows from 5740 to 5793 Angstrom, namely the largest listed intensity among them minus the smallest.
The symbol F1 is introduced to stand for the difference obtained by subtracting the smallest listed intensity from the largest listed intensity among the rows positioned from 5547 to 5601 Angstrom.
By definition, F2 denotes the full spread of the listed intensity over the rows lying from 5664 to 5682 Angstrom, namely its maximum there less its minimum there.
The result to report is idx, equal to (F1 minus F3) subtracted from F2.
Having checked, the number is -0.3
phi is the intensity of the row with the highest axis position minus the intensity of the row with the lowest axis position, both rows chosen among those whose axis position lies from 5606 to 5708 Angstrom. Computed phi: -0.3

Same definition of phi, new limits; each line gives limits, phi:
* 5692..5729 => 0.3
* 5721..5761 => 0.0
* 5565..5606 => -0.9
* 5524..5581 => -1.0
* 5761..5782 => -0.4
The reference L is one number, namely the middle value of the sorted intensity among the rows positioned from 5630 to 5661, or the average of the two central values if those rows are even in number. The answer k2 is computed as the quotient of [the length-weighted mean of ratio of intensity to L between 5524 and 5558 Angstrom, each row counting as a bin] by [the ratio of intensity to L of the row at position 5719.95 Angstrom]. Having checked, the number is 1.02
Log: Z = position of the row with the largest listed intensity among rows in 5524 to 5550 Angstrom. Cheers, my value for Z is 5548.71 Angstrom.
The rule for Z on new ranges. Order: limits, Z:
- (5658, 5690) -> 5683.19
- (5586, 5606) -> 5597.47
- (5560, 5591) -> 5561.50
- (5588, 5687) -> 5683.19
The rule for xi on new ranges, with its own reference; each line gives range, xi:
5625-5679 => 5677.96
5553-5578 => 5561.50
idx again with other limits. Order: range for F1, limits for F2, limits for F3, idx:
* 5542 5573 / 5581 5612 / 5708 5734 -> 0.8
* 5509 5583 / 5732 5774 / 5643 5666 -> -0.2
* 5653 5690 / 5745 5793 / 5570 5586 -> 0.3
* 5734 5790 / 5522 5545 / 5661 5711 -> 1.0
